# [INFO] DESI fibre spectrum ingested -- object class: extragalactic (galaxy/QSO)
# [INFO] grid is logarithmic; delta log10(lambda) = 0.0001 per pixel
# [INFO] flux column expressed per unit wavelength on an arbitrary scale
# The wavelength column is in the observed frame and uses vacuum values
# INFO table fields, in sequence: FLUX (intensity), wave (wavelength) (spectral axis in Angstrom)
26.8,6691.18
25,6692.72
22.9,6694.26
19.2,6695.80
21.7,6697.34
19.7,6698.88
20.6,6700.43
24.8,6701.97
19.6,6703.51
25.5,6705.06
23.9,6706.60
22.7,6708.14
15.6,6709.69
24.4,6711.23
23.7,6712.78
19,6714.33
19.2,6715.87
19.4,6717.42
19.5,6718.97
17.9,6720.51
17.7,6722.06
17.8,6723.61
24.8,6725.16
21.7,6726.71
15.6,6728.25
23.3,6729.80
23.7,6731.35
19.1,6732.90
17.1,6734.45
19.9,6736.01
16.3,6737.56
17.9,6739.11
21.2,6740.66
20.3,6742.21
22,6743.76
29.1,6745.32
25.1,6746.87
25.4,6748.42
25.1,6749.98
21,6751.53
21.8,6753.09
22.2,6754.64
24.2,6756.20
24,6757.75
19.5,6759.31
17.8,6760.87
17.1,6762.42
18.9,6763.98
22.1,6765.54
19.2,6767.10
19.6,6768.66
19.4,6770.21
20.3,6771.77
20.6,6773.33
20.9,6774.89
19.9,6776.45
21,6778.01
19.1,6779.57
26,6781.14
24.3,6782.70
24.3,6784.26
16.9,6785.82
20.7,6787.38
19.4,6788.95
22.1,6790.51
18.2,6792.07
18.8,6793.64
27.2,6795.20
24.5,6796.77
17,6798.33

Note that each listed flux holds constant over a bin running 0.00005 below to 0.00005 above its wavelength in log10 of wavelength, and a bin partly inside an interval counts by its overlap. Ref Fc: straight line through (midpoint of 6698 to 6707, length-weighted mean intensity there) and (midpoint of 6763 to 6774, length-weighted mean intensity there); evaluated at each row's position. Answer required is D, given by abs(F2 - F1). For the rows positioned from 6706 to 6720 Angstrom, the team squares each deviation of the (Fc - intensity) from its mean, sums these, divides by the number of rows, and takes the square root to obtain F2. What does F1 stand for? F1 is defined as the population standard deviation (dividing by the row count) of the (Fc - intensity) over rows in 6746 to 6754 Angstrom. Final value 0.9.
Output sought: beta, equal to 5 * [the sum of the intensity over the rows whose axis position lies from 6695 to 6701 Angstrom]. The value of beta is 406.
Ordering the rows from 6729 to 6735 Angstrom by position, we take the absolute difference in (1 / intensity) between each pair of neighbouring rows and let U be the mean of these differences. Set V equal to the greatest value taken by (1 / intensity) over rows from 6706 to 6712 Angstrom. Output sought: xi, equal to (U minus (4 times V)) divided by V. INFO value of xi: -3.912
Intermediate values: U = 0.0057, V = 0.0641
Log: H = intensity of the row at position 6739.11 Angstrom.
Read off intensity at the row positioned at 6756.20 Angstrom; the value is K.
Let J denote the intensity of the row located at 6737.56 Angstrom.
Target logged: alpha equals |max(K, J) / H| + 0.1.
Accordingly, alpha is 1.45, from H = 17.9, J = 16.3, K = 24.2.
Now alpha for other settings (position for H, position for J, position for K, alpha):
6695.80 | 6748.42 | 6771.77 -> 1.42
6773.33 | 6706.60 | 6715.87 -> 1.26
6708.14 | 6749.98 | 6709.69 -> 1.21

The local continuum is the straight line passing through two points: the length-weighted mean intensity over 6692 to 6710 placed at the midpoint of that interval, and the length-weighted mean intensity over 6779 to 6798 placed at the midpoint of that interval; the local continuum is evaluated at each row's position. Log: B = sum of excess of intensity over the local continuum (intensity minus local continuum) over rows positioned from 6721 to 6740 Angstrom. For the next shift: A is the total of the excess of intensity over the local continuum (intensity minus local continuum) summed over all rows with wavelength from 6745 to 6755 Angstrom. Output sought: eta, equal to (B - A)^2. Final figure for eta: 1968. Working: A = 17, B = -27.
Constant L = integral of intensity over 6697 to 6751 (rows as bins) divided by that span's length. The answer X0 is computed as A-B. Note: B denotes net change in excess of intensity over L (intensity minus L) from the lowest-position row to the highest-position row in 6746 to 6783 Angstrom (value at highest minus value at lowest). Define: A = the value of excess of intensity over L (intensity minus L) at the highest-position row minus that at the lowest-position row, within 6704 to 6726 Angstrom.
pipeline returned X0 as 0.1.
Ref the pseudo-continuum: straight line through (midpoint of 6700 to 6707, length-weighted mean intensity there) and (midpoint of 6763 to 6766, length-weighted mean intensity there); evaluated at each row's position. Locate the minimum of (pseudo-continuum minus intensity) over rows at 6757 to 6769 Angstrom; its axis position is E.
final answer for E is 6757.75 Angstrom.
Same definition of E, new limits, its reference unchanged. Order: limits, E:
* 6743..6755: 6745.32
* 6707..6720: 6711.23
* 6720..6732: 6725.16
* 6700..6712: 6705.06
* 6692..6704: 6701.97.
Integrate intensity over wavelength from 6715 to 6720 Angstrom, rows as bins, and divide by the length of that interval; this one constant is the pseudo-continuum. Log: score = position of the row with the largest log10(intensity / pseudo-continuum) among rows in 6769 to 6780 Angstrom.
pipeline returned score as 6778.01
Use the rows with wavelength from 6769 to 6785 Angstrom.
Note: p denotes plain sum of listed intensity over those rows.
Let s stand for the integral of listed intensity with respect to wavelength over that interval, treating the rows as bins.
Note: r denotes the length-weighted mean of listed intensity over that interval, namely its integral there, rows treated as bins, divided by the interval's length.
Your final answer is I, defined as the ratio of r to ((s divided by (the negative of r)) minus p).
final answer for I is -0.09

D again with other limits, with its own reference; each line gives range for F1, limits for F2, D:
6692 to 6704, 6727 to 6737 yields 0.8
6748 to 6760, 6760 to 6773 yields 0.4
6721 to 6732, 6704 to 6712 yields 0.1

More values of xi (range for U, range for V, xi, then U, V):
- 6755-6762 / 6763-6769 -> -3.906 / 0.0050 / 0.0529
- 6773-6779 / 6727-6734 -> -3.970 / 0.0019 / 0.0641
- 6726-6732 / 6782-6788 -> -3.775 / 0.0133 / 0.0592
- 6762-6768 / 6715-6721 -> -3.880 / 0.0067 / 0.0559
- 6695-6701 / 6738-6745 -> -3.923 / 0.0043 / 0.0559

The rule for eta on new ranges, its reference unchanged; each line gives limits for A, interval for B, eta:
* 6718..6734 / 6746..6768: 254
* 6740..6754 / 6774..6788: 294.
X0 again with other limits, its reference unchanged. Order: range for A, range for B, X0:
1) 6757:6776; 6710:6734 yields 2.2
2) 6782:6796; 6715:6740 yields 4.2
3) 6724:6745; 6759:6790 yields -2.7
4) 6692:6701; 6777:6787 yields -0.3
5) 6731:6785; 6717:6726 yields -4.8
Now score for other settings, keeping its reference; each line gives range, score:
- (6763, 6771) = 6765.54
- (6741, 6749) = 6745.32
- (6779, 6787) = 6781.14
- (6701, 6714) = 6705.06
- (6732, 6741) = 6740.66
